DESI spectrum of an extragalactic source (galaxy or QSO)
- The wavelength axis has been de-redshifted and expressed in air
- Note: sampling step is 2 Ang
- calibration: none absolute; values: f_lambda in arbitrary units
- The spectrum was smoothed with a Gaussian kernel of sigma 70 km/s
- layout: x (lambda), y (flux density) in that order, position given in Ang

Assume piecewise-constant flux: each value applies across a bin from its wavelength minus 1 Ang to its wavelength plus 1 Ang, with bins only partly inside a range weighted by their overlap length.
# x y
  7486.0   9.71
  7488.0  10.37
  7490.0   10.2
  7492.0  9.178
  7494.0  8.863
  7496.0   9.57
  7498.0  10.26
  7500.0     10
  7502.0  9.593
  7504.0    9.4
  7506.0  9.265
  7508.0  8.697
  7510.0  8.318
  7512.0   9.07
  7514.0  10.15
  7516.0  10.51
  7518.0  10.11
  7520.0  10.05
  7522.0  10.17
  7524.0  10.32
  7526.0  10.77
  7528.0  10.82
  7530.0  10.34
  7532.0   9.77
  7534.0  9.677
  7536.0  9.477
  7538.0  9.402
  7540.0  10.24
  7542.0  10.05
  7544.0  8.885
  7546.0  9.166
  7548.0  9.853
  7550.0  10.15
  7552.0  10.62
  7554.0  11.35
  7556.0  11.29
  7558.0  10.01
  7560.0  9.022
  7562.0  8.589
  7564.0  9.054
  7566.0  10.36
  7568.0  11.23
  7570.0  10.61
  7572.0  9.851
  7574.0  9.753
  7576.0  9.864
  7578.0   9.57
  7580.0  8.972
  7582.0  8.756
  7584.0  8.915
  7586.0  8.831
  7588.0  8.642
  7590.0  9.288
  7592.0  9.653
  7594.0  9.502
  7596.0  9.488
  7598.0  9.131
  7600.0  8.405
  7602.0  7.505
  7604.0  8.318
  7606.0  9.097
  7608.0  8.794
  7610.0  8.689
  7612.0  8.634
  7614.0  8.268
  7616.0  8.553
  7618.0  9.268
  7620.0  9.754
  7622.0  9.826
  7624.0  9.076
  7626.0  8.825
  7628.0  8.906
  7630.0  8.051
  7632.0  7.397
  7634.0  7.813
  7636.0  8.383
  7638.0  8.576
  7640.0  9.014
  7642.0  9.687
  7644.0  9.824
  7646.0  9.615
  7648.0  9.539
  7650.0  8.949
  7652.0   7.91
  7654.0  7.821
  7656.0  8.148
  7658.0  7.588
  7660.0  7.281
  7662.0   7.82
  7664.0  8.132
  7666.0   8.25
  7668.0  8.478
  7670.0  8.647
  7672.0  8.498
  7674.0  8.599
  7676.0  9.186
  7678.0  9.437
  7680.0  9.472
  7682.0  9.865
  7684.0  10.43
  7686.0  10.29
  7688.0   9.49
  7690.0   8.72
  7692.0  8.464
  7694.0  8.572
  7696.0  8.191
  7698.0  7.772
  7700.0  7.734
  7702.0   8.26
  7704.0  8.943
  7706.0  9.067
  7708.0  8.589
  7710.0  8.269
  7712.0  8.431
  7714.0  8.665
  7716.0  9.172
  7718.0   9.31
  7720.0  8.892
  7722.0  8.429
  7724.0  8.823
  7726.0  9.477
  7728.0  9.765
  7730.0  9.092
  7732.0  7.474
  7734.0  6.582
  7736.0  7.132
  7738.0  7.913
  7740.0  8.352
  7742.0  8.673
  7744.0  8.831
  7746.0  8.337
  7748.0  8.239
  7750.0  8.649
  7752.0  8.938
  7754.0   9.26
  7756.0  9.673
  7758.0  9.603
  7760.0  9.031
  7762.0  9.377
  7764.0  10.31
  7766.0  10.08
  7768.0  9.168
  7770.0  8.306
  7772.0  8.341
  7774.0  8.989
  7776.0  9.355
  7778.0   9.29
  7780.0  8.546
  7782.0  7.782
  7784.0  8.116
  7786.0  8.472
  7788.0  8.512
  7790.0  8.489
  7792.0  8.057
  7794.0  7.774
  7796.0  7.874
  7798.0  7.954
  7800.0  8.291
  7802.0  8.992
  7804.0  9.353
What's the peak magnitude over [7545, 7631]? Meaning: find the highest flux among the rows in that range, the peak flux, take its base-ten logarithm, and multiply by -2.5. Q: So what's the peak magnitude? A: -2.64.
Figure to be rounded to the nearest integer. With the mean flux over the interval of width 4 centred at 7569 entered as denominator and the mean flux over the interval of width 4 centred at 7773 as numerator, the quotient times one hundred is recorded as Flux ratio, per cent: 79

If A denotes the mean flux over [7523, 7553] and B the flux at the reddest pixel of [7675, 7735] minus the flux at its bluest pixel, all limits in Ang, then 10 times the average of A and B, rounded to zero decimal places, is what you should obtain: 37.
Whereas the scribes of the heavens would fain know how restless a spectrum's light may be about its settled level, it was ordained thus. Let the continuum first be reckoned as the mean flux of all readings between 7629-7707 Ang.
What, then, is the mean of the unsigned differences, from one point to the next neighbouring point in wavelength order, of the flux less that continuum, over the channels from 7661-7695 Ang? 0.31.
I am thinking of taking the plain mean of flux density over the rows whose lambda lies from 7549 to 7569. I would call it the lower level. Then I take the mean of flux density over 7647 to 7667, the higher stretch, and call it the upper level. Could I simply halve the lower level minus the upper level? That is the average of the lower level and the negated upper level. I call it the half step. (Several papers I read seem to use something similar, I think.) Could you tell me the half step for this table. 1.0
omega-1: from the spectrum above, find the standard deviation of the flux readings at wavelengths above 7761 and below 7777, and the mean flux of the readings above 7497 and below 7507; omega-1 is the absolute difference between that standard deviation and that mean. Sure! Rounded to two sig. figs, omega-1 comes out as 9.0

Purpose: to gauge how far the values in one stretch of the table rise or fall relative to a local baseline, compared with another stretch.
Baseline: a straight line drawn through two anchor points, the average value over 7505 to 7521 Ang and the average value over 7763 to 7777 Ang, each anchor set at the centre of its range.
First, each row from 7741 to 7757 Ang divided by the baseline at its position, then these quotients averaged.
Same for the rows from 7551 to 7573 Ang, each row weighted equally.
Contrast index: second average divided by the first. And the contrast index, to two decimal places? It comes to 1.13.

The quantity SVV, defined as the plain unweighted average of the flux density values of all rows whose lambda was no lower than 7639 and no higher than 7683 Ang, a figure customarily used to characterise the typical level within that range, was 8.7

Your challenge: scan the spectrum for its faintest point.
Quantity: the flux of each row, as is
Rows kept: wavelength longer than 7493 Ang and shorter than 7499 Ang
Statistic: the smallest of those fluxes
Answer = 8.863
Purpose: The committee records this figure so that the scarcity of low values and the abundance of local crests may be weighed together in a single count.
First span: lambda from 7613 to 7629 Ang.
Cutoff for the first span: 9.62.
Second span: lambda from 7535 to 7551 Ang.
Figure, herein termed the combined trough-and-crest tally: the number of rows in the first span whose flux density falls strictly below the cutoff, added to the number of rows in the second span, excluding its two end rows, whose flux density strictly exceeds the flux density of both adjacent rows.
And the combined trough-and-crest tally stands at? 7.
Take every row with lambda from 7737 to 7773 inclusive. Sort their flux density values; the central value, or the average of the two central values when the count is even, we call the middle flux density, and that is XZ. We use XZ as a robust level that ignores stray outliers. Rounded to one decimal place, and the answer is 8.9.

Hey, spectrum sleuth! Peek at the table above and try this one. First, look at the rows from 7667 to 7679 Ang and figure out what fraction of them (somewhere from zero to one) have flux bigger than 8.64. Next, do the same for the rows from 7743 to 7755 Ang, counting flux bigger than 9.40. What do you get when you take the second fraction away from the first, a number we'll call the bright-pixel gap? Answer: 0.50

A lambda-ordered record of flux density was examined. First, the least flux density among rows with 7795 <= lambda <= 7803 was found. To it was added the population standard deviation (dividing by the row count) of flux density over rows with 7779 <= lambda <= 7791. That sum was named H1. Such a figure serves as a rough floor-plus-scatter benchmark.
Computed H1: 8.2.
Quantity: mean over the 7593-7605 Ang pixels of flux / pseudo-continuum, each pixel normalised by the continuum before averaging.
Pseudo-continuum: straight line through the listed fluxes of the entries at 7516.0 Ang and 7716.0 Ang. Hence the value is 0.88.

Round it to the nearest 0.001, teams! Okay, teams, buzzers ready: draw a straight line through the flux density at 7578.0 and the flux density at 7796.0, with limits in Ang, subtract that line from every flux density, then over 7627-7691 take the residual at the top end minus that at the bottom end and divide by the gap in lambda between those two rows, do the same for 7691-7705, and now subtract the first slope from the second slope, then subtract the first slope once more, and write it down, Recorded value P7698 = 0.038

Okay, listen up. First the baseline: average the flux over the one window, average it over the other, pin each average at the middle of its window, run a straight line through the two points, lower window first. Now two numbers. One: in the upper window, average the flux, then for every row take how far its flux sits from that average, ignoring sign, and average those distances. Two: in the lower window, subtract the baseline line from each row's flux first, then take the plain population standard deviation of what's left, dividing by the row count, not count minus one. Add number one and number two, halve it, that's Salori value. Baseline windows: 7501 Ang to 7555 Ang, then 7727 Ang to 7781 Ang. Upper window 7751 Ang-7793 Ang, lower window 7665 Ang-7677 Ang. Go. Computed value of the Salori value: 0.427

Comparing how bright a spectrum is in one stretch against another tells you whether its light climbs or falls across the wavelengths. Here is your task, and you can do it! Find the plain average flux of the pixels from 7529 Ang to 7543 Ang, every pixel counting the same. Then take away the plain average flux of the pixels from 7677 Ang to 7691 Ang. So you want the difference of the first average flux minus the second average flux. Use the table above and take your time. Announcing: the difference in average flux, 0.18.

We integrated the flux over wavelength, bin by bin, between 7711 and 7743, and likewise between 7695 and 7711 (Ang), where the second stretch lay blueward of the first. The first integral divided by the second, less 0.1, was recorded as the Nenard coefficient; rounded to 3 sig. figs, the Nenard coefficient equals 1.94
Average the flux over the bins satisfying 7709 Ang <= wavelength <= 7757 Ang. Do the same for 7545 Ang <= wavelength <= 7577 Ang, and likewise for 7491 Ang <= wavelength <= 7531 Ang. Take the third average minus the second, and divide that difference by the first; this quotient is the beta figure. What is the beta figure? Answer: -0.03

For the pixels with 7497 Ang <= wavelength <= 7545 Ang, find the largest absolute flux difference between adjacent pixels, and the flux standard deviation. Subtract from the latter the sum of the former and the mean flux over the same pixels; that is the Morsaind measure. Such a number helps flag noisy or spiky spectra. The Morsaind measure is -10.3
